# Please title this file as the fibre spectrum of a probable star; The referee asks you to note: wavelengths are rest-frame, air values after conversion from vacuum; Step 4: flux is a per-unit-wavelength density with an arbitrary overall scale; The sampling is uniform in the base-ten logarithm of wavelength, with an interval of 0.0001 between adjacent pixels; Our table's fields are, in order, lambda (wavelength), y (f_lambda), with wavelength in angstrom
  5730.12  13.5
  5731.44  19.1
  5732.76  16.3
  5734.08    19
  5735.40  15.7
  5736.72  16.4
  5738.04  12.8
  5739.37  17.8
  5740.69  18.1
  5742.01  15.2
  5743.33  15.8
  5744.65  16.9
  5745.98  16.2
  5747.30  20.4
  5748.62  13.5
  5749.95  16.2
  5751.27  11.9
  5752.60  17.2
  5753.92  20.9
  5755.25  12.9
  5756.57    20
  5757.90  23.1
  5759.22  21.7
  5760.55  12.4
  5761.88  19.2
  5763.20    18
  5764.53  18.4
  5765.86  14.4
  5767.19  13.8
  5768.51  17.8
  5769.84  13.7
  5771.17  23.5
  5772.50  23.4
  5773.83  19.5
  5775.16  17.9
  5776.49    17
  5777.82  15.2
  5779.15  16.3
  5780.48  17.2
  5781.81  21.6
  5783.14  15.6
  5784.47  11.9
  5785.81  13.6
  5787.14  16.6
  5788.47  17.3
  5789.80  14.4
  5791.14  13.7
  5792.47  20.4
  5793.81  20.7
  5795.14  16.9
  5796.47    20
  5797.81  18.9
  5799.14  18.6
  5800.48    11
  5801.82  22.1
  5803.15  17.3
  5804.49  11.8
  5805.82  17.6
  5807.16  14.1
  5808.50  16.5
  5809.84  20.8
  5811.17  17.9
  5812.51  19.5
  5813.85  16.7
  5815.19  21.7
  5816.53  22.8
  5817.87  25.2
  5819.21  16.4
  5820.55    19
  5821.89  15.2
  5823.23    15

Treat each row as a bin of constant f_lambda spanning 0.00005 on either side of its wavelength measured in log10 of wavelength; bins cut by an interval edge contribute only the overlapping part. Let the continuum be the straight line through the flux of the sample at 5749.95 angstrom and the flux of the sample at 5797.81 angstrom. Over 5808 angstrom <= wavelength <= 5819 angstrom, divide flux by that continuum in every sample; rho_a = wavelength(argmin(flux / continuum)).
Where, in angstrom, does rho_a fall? 5813.85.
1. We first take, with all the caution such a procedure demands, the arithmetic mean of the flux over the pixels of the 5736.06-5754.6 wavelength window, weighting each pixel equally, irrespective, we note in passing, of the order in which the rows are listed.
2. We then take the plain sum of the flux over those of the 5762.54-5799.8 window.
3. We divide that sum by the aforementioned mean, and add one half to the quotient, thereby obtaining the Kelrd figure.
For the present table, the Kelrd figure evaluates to 30.2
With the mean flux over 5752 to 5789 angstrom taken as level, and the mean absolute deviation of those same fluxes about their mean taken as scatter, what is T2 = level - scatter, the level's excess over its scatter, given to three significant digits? 14.8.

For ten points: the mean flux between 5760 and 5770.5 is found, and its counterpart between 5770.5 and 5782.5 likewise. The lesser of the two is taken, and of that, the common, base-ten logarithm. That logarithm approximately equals 1.20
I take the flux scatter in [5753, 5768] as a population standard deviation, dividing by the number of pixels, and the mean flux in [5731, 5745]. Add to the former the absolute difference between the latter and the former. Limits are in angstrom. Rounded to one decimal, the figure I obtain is 16.6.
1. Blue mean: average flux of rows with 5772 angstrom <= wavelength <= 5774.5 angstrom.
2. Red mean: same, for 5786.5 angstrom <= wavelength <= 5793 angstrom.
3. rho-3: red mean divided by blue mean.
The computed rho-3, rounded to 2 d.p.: 0.77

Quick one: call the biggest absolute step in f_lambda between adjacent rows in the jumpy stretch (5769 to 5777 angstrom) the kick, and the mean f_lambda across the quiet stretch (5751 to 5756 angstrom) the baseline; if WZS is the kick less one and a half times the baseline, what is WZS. -14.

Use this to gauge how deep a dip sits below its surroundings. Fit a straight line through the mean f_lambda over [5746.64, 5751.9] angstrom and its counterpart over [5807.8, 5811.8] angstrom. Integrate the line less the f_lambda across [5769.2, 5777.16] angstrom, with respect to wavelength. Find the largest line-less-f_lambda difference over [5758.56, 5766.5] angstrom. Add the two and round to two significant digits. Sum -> -16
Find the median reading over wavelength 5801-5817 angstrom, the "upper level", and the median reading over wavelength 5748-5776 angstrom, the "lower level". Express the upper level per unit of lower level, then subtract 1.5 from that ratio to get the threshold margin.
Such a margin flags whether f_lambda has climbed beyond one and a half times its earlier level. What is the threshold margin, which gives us -0.51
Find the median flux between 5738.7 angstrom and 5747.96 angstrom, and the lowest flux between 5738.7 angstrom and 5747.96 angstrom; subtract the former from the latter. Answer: -2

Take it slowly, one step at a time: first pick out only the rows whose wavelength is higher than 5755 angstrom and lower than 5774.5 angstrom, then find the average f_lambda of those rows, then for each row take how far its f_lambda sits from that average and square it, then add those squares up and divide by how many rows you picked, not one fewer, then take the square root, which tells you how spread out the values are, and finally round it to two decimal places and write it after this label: 3.77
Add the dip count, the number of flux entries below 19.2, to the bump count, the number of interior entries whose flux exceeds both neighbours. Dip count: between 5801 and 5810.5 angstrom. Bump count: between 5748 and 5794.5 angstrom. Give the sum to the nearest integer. 14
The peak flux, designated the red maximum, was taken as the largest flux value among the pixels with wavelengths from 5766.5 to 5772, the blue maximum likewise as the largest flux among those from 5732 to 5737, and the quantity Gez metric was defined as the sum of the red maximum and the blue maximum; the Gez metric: 42.5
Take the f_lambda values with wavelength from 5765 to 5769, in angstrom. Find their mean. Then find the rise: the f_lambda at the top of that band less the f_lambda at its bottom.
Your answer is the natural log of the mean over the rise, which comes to 1.51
